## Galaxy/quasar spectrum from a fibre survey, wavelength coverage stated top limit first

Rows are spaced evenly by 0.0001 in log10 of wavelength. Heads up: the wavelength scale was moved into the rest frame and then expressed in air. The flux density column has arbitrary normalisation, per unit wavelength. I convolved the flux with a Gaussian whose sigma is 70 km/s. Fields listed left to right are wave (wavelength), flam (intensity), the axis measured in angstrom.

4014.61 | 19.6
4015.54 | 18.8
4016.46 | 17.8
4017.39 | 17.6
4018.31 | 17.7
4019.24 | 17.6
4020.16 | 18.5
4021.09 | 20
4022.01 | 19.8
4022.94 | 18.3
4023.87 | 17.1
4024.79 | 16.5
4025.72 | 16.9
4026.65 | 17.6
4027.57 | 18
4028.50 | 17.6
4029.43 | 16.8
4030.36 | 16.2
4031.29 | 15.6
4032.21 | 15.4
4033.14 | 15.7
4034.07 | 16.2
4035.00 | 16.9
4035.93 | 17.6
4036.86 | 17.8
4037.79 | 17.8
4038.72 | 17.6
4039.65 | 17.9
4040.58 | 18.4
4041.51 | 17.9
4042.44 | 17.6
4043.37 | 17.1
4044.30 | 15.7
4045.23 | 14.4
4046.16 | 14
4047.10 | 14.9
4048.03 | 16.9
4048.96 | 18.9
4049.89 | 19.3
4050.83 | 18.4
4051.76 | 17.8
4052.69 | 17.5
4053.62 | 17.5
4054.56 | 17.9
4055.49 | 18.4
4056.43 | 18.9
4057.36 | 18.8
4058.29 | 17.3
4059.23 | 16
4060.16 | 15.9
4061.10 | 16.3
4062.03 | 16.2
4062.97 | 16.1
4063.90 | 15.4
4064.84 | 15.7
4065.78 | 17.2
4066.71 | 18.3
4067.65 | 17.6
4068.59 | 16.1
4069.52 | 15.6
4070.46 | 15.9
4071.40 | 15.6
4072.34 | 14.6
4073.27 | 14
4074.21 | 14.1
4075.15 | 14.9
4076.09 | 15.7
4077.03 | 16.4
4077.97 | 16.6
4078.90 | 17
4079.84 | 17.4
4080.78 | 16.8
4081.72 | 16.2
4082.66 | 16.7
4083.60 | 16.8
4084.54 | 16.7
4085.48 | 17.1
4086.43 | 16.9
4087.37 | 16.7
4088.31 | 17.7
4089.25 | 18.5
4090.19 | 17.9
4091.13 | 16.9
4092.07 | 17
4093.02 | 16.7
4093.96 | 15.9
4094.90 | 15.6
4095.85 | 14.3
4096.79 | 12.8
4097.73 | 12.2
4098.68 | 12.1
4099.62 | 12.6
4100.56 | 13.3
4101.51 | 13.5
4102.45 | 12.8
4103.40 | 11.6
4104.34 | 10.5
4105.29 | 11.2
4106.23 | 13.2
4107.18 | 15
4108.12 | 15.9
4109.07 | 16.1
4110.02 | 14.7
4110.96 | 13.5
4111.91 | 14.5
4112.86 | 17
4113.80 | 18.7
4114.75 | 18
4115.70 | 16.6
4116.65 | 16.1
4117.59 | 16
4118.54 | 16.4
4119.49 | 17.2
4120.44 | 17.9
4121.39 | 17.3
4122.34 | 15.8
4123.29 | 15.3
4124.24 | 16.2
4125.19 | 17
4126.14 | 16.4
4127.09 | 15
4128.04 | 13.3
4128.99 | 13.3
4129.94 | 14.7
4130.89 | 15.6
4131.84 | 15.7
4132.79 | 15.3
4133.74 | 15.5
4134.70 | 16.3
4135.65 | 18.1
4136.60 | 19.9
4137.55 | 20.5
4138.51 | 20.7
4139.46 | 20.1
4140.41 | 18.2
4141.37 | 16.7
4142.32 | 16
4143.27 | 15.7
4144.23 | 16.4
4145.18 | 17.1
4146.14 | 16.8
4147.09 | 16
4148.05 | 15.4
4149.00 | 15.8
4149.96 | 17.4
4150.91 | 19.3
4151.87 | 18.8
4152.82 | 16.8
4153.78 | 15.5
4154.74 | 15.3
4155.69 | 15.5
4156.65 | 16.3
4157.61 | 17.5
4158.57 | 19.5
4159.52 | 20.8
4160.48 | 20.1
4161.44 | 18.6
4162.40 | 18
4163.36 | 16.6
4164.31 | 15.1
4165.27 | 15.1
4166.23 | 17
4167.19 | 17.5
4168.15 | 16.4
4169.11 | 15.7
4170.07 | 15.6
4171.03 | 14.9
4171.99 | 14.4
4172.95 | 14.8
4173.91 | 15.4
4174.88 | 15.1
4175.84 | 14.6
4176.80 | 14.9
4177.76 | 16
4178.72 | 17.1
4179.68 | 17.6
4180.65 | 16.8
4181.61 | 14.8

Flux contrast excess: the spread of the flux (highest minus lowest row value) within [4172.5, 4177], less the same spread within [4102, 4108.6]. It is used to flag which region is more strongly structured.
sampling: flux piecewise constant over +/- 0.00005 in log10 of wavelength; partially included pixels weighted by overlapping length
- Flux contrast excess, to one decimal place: -4.6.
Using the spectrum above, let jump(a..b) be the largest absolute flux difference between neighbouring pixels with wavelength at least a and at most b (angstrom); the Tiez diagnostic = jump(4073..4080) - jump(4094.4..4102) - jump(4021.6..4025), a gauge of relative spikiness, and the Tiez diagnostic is -2.2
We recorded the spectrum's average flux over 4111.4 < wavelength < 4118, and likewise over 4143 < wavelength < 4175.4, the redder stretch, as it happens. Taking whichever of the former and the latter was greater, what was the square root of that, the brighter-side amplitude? 4.09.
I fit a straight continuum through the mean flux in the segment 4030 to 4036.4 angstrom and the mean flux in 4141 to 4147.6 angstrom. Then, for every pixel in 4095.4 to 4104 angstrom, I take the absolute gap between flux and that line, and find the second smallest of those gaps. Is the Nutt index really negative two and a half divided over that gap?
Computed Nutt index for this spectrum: -0.9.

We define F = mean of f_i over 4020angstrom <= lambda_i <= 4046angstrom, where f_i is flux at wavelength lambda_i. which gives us 17.2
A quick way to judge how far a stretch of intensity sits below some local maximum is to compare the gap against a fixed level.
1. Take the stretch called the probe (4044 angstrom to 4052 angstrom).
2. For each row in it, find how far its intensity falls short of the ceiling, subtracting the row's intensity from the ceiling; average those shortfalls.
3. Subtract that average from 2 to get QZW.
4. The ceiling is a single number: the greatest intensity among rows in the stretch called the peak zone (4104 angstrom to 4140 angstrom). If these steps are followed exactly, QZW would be -2.0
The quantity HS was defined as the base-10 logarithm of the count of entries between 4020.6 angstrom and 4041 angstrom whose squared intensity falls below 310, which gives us 1.15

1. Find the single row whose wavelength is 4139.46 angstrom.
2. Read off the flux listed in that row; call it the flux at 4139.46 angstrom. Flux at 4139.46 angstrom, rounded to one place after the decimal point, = 20.1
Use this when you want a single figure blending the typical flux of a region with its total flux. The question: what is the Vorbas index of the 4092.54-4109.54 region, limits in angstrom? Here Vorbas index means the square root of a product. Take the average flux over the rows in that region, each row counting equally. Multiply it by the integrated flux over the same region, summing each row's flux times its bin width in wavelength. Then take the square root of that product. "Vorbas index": 56.2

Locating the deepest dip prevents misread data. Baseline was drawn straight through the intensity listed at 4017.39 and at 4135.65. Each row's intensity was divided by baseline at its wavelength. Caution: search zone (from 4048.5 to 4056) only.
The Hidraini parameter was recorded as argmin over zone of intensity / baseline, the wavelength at 4053.62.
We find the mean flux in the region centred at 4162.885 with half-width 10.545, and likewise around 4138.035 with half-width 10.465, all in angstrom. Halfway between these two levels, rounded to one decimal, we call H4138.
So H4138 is 16.7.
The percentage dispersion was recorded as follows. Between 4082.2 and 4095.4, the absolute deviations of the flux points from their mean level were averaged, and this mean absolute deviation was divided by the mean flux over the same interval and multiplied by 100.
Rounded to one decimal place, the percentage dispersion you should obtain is 3.0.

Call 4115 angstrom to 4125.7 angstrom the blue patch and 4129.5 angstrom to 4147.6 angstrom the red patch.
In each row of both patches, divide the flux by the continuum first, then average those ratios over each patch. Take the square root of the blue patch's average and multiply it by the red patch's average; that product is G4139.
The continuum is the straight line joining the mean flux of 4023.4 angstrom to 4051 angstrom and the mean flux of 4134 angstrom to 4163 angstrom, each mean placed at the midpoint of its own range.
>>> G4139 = 0.95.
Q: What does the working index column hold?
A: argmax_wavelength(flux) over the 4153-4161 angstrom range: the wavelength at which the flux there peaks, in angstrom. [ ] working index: 4159.52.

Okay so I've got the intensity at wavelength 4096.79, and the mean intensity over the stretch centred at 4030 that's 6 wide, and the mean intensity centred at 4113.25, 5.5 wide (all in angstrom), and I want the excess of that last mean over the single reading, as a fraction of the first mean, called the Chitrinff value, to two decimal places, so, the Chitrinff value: 0.22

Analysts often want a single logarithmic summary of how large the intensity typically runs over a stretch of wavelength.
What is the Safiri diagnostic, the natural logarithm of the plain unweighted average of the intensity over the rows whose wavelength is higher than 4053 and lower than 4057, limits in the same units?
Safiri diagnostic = 2.90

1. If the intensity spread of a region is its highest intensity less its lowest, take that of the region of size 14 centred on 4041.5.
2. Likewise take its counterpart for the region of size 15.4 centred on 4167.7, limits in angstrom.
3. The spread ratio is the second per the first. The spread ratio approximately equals 1.3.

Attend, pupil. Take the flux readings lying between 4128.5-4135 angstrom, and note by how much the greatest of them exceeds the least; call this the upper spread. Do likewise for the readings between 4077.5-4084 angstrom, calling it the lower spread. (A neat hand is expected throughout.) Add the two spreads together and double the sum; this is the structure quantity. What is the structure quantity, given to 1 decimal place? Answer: 8.4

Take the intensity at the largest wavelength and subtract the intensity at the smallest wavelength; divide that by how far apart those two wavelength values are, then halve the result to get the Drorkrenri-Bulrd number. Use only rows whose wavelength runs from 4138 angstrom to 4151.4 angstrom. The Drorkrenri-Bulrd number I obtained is -0.056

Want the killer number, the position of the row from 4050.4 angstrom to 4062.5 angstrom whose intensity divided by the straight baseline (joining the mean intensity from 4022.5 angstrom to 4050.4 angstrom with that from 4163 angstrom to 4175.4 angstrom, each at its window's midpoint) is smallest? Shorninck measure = 4060.16 angstrom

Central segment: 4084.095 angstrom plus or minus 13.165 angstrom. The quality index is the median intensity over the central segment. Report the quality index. 16.7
